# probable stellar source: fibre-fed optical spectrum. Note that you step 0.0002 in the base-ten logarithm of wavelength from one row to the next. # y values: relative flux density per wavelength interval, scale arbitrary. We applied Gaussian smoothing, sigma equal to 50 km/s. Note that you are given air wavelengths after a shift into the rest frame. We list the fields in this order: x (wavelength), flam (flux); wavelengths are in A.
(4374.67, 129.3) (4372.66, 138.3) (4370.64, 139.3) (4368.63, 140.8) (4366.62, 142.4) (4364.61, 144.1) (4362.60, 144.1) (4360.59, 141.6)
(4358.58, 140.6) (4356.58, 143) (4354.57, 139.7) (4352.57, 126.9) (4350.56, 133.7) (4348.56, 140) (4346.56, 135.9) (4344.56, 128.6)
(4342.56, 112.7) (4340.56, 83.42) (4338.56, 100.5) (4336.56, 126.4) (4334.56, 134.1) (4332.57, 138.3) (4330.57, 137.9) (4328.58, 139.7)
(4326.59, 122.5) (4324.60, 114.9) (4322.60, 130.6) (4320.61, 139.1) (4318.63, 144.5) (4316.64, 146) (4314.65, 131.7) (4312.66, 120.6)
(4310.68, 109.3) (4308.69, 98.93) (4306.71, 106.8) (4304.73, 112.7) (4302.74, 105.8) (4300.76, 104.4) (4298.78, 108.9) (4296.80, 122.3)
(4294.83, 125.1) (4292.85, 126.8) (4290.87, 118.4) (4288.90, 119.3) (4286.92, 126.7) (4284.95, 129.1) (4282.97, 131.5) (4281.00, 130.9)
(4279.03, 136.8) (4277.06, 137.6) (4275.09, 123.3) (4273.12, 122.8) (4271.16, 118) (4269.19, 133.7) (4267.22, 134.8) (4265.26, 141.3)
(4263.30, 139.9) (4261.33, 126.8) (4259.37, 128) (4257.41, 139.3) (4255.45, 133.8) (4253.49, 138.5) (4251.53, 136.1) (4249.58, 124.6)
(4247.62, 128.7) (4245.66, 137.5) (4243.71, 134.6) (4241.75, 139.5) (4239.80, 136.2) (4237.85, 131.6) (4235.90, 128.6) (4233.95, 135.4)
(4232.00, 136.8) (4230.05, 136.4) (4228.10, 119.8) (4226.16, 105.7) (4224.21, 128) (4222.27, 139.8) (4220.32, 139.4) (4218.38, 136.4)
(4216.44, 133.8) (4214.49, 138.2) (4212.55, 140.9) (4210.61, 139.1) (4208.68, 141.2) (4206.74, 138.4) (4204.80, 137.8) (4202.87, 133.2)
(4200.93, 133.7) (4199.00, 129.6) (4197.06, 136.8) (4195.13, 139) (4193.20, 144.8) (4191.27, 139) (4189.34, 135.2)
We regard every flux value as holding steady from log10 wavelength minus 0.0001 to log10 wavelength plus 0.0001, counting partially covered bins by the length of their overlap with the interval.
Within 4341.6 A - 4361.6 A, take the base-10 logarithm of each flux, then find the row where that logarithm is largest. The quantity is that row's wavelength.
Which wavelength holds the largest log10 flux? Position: 4356.58 A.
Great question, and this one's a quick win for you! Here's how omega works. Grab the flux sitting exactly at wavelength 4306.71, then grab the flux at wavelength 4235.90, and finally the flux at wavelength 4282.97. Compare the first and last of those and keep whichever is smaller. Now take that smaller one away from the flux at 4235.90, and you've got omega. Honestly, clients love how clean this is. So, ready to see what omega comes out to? 22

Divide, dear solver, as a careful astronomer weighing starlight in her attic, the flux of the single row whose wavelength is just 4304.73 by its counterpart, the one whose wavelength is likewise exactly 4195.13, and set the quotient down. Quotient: 0.81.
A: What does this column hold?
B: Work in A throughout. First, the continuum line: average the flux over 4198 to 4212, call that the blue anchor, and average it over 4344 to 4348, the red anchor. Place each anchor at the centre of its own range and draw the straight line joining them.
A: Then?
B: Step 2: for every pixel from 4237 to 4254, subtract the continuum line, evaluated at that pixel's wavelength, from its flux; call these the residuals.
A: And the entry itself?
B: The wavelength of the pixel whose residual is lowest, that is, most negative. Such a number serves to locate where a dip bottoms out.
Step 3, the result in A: 4249.58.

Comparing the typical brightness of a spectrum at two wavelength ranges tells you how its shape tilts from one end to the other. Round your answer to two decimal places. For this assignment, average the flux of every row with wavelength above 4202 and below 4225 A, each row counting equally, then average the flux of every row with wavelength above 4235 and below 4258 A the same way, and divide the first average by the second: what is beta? 1.02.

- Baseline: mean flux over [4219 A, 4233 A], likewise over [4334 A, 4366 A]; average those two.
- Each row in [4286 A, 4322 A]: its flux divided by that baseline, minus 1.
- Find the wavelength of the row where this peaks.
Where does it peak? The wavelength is 4316.64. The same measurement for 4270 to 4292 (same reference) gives 4277.06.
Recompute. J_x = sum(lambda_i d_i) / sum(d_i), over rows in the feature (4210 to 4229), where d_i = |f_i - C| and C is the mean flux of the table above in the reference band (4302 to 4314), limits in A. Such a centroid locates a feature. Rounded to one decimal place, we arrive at 4217.7 A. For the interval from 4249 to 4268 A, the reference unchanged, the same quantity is 4258.8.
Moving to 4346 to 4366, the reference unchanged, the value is 4356.2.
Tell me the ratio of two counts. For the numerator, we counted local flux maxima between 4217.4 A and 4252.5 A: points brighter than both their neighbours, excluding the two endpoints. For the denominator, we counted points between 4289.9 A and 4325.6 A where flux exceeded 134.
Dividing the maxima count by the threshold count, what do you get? 1.3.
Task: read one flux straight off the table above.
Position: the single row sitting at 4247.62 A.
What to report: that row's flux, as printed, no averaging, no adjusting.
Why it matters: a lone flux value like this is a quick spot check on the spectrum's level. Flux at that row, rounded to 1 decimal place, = 128.7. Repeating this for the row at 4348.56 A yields 140.0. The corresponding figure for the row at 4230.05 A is 136.4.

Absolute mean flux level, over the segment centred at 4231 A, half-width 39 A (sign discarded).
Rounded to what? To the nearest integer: 134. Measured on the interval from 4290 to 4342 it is 121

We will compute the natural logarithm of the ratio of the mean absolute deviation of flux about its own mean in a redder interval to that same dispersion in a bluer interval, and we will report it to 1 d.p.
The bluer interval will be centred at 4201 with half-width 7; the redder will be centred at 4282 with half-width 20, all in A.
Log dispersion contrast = 1.0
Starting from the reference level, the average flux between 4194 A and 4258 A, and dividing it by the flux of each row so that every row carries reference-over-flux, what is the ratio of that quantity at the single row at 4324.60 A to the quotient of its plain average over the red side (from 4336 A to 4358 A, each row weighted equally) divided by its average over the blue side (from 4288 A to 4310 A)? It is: 1.26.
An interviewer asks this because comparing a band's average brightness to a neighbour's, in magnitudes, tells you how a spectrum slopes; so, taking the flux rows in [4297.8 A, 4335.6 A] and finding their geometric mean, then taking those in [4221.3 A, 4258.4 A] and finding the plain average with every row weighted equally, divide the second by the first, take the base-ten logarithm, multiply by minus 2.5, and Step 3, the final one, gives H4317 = -0.082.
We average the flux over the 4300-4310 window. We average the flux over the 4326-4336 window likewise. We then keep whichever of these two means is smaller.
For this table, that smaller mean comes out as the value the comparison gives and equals 106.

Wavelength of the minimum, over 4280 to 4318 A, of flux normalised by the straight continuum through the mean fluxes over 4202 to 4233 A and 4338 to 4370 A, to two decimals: 4308.69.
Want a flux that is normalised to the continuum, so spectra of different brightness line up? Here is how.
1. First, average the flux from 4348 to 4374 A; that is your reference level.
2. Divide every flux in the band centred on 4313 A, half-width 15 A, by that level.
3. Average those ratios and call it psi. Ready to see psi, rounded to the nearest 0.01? 0.86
